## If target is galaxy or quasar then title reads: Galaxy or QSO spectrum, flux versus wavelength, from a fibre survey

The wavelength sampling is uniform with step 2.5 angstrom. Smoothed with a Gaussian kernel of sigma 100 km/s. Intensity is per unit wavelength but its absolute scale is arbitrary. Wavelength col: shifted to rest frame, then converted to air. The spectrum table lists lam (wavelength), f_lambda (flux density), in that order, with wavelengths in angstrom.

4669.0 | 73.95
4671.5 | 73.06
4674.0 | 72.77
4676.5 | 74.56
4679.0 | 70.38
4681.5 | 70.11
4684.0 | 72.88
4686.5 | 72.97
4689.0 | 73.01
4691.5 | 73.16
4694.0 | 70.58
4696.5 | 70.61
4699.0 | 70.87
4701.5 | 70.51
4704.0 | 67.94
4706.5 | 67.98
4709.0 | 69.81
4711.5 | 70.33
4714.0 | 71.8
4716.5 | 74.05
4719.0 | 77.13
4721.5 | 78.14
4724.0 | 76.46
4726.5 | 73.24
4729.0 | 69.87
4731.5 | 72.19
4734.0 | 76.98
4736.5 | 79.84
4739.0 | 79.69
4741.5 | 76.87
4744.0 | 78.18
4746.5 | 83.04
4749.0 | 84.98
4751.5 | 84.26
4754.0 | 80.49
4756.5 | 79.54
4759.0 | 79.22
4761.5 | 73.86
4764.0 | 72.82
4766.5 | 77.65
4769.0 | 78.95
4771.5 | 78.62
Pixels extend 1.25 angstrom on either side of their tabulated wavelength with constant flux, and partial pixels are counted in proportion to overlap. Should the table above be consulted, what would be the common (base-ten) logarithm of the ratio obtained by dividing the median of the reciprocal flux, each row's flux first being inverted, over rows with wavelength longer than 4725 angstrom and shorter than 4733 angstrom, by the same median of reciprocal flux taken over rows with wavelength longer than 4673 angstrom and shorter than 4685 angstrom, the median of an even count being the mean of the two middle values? 0.003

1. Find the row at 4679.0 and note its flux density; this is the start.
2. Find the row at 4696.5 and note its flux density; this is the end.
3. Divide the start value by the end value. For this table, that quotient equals 1.00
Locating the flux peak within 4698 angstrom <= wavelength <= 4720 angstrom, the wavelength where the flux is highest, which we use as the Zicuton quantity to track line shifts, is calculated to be 4719.0 angstrom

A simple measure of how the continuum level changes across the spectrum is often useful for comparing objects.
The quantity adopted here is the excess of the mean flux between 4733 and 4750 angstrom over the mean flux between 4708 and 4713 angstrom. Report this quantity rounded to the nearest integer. 10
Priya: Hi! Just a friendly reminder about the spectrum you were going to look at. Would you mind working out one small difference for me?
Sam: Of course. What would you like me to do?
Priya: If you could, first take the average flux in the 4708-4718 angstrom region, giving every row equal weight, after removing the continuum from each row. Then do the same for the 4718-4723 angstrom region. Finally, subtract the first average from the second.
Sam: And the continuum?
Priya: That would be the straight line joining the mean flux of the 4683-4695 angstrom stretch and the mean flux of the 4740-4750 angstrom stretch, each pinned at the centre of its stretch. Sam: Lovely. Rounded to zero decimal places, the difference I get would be 5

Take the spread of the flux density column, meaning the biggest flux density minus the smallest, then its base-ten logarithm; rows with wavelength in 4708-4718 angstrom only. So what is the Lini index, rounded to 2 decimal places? 0.63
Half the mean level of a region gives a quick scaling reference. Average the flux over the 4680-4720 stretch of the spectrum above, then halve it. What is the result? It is 35.7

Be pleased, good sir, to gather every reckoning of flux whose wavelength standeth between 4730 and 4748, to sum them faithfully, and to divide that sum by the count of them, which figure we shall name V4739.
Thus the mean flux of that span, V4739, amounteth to 78.1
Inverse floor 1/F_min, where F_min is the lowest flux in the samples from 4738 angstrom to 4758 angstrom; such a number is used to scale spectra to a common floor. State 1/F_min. 0.0130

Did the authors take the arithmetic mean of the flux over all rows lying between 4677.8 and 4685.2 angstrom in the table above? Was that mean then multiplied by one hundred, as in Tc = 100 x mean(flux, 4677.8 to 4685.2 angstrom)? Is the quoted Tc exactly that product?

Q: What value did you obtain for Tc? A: 7112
